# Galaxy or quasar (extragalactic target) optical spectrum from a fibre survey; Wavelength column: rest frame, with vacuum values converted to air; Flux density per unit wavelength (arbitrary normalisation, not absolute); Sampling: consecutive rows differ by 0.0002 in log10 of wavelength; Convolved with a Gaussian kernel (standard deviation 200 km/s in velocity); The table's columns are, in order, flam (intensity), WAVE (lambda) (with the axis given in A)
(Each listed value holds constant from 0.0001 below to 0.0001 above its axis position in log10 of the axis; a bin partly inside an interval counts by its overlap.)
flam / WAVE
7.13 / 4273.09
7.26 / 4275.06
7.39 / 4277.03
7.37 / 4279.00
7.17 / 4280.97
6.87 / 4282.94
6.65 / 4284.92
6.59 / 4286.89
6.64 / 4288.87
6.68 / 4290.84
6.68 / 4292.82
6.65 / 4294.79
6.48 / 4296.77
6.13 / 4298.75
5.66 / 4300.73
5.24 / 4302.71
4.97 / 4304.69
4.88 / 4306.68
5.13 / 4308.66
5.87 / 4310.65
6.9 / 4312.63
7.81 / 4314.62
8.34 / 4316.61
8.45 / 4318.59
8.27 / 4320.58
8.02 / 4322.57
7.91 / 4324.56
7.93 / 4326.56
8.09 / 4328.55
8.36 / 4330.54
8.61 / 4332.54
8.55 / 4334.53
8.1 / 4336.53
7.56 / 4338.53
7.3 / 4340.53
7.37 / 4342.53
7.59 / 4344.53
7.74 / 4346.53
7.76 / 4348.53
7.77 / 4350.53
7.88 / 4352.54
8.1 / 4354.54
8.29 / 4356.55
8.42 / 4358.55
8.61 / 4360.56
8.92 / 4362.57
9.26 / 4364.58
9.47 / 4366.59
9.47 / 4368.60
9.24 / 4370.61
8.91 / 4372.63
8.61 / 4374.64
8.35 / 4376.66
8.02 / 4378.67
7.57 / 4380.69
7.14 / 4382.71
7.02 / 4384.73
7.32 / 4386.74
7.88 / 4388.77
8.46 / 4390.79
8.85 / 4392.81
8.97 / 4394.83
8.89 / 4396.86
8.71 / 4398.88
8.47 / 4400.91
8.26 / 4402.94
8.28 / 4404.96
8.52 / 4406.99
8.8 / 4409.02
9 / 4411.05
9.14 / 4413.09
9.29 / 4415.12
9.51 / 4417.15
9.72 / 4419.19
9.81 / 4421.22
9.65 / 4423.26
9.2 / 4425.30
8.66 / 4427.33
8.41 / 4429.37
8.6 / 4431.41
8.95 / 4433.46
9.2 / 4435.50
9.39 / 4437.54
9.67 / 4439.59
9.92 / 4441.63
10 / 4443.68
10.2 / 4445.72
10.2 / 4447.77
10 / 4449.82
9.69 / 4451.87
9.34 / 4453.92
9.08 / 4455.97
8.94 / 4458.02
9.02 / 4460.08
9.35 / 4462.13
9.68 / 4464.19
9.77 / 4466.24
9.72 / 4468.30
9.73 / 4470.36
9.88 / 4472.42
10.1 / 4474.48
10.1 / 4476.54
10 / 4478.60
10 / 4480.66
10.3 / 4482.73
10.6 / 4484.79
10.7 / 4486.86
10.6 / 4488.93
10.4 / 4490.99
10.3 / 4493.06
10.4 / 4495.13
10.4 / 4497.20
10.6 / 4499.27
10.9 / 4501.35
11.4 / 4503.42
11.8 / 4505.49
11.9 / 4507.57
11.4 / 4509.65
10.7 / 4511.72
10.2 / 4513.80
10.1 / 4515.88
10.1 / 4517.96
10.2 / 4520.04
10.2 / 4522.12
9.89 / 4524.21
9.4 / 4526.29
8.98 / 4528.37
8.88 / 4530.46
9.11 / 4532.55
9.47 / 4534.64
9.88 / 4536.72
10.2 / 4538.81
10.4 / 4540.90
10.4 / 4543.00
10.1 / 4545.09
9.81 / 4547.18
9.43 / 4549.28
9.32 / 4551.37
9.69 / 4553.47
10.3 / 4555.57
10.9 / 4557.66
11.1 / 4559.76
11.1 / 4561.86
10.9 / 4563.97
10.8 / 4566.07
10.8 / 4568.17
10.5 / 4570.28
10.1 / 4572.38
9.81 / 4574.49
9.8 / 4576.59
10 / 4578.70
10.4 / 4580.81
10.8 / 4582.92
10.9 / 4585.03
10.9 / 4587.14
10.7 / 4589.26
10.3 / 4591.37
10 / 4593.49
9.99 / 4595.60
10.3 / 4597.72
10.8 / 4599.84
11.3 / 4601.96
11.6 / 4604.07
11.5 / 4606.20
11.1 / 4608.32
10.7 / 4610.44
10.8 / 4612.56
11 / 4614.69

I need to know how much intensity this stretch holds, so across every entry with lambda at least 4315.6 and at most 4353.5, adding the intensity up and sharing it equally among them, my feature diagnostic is 8.0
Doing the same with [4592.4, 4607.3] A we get 10.8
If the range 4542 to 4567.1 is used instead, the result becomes 10.3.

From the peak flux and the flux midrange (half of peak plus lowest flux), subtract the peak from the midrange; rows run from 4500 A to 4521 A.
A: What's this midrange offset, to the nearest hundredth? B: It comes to -0.90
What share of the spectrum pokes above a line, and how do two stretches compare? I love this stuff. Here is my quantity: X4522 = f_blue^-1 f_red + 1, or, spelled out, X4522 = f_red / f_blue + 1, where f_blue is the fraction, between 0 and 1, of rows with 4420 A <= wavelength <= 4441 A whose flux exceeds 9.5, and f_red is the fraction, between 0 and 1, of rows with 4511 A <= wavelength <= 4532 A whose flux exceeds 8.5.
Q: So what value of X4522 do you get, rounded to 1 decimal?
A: 4.3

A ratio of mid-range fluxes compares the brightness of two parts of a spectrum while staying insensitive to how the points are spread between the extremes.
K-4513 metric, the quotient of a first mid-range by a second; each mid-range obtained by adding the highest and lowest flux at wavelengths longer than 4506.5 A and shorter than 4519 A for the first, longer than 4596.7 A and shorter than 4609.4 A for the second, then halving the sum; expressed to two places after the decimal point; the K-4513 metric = 1.00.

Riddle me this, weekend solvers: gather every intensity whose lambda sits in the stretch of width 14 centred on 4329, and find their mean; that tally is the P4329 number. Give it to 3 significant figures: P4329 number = 8.21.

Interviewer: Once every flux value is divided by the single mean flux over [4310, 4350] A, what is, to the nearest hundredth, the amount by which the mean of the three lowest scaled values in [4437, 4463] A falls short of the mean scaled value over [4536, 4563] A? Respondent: 0.15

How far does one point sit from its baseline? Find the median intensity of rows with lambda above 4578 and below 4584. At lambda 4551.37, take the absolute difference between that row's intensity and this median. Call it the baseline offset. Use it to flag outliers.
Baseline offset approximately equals 1.1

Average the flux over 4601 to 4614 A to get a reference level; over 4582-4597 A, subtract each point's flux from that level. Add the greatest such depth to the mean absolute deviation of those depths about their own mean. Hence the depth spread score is 1.5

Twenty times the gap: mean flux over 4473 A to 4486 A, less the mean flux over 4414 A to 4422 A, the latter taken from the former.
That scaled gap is 12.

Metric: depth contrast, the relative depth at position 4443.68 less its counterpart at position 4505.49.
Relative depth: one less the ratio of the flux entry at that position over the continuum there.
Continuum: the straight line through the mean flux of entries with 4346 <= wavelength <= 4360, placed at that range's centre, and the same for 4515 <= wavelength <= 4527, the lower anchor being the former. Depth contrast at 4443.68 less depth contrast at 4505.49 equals 0.10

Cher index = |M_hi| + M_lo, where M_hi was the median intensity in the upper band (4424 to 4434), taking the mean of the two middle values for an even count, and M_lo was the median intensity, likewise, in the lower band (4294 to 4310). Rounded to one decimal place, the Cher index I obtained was 14.1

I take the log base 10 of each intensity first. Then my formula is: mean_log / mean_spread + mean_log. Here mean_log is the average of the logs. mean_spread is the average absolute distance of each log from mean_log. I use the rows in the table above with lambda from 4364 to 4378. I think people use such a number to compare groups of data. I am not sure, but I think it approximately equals 56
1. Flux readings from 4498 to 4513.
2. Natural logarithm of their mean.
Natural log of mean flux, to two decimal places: 2.42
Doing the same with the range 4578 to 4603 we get 2.35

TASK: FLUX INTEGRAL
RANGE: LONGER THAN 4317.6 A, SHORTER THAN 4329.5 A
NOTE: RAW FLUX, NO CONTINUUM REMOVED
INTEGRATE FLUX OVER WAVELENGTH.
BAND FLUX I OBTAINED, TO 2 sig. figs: 97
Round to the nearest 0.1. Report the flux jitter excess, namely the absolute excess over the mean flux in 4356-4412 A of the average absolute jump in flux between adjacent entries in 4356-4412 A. 8.2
